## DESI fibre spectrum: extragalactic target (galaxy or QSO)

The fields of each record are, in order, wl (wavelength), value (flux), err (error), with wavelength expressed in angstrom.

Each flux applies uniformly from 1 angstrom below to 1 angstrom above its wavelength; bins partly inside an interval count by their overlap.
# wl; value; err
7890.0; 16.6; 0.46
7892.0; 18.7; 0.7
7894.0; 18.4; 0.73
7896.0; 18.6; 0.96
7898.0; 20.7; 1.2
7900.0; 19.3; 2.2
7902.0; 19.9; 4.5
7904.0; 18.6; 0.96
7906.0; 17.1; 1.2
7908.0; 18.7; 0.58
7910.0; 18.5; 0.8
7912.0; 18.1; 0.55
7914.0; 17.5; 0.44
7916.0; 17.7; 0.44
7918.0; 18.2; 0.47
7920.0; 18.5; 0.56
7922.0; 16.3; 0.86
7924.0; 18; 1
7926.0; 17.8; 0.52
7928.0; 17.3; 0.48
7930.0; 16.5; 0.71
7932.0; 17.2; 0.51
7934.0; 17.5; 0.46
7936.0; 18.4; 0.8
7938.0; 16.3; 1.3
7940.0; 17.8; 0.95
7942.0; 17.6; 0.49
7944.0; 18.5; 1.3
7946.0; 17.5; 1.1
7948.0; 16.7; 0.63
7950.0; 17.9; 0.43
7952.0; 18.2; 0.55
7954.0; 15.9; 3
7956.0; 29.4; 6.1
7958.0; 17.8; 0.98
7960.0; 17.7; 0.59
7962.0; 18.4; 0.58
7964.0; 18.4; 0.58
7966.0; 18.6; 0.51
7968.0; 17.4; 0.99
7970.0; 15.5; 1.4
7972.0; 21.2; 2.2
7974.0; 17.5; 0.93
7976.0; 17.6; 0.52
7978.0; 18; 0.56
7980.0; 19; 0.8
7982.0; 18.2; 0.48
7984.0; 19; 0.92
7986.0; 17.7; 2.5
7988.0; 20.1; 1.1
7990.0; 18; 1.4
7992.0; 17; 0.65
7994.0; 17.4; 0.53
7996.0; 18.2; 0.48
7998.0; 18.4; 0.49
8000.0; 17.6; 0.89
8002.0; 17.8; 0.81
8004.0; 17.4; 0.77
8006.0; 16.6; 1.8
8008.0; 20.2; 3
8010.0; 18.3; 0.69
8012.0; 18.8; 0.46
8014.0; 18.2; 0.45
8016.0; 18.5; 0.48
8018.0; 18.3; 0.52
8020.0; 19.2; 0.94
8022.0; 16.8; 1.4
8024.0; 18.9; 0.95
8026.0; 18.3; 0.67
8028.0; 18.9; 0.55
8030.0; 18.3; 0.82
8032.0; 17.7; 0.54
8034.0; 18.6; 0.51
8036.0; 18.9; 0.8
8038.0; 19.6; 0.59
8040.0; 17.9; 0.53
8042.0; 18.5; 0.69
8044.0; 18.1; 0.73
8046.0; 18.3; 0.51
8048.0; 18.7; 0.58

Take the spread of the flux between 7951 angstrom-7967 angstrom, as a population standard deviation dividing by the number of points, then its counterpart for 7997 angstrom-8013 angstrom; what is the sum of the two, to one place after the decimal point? 4.9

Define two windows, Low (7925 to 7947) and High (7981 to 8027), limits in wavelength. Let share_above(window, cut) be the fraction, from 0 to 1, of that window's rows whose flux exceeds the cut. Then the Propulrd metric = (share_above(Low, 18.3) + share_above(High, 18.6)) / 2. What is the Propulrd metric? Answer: 0.22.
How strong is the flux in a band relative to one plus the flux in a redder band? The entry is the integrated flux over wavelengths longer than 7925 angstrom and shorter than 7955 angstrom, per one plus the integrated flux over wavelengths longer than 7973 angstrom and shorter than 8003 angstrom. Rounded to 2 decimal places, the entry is 0.96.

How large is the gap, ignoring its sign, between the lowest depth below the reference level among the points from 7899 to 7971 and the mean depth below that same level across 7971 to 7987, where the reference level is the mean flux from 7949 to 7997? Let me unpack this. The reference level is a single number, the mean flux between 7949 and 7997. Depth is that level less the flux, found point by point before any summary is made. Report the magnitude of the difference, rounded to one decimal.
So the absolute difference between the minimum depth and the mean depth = 10.9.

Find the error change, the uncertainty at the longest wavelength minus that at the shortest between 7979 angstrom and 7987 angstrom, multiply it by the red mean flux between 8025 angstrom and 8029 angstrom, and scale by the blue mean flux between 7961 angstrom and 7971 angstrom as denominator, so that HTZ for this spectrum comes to 1.8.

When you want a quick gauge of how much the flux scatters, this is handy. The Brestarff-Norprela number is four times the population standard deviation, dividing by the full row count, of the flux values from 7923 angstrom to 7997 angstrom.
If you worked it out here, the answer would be 8.5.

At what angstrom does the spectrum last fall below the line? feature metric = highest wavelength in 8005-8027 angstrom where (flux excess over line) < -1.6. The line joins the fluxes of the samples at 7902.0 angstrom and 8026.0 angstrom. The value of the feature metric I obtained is 8006.0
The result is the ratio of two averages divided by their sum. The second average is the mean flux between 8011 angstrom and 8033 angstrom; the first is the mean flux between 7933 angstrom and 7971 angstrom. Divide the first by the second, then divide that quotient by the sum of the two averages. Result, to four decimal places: 0.0271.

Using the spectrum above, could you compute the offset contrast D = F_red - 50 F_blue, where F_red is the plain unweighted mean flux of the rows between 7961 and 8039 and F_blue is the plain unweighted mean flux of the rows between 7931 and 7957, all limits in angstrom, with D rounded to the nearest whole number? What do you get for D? -901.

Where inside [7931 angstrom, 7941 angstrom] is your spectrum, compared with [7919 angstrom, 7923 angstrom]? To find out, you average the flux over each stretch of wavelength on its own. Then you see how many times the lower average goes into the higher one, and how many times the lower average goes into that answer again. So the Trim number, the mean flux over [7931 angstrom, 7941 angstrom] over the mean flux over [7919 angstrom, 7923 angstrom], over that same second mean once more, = 0.058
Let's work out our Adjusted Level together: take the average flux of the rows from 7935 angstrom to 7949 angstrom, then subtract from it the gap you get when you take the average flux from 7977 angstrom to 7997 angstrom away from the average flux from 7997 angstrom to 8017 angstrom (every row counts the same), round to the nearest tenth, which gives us 17.6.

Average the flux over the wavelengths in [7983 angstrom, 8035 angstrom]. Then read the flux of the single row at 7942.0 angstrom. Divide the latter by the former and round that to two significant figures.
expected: 0.96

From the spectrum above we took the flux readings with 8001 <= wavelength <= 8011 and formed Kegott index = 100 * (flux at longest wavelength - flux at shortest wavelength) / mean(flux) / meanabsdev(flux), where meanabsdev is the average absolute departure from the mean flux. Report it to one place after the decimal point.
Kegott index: 2.9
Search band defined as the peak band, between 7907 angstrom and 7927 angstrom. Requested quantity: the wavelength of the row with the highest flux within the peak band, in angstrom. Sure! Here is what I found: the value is 7908.0 angstrom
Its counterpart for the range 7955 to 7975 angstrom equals 7956.0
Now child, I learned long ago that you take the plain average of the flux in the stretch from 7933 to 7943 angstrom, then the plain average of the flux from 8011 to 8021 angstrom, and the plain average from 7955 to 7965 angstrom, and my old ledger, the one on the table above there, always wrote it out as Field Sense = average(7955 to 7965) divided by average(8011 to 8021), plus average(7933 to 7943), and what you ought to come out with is 18.6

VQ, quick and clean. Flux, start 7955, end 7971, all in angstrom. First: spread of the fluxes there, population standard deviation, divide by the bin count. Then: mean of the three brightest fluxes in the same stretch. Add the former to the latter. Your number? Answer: 26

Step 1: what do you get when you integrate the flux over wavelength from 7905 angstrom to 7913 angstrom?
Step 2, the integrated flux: 145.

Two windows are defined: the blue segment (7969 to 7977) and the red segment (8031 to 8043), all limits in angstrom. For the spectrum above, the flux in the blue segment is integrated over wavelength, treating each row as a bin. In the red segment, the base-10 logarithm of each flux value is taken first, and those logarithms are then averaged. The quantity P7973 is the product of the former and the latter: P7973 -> 182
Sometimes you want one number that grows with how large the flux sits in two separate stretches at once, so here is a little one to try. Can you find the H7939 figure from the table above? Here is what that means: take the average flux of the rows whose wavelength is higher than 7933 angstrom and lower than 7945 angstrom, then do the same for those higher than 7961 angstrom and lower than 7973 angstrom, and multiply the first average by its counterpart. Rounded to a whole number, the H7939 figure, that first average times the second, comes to 323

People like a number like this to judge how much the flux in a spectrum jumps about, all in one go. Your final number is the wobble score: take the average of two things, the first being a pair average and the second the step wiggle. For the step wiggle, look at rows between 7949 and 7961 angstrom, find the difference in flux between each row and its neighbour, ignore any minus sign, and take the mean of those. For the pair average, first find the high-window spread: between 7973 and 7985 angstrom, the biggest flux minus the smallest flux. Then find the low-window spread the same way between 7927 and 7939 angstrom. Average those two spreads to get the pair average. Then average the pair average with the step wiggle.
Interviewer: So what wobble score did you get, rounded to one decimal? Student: 3.7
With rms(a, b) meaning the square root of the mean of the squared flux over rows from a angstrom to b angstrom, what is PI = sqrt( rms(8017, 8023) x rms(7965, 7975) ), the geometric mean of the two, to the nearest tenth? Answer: 18.1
